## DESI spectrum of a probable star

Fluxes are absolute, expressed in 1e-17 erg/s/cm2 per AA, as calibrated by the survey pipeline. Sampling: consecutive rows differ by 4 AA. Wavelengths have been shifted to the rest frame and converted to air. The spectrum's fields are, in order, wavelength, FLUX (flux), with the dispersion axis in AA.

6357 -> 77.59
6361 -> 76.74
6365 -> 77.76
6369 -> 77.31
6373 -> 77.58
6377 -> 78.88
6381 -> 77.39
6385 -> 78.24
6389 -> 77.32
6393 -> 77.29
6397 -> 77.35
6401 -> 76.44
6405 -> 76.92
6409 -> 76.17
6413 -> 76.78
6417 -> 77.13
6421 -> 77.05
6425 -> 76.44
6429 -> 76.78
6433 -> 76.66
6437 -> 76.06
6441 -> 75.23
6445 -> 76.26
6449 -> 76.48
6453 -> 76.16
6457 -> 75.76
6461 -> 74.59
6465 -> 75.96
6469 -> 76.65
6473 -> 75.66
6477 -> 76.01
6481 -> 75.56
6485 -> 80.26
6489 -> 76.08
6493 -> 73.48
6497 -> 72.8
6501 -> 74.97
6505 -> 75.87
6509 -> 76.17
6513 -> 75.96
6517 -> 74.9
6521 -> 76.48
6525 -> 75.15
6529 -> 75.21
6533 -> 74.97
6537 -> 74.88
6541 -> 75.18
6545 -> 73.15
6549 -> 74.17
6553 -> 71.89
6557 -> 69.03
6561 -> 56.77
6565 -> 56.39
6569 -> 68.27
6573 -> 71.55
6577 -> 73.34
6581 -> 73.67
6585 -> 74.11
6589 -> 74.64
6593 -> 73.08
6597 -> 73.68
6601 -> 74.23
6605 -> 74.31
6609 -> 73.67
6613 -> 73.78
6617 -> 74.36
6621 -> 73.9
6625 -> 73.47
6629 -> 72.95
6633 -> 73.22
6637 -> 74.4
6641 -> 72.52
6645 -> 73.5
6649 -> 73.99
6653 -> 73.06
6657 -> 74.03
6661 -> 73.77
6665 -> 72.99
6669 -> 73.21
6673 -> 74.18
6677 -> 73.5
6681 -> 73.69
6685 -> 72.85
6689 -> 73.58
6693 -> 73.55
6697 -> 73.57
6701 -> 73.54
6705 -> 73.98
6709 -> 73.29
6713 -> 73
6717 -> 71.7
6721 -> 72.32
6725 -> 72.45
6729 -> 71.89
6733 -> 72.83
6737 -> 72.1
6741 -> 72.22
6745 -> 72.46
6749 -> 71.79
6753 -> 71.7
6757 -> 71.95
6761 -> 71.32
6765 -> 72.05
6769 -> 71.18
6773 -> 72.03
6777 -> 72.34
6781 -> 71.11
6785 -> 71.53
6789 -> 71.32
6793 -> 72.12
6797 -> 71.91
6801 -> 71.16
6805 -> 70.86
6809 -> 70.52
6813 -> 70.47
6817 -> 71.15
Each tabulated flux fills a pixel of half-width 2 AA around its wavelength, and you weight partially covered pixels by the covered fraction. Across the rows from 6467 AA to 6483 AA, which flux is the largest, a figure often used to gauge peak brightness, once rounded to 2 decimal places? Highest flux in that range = 76.65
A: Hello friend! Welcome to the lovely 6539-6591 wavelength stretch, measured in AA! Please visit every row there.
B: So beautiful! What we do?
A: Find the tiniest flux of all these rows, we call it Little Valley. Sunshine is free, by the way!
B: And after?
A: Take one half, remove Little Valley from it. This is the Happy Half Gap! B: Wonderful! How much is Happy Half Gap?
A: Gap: -55.9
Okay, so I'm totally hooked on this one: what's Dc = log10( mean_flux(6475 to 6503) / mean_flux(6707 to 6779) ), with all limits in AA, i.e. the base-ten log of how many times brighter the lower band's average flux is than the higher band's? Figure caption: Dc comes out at 0.020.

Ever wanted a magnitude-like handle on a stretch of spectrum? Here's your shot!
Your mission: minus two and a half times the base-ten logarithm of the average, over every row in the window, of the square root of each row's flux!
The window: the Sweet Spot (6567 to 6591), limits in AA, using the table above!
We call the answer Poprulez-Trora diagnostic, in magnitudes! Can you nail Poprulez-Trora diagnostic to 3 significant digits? -2.33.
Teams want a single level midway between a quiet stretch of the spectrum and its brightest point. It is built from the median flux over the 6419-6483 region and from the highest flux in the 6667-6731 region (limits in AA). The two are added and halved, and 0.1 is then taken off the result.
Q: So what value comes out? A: 75.0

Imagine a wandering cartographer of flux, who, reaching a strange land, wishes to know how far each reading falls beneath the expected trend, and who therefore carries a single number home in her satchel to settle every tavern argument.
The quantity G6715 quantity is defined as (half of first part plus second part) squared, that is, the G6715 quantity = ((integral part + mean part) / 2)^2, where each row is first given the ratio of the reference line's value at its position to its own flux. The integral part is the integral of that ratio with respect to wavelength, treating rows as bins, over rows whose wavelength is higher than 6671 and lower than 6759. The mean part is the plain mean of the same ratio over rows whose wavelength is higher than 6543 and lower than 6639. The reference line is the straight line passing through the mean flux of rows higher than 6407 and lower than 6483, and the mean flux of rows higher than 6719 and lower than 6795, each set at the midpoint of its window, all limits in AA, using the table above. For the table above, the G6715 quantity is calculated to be 1965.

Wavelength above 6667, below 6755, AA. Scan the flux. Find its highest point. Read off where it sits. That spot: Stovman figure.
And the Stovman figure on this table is 6673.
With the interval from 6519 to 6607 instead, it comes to 6521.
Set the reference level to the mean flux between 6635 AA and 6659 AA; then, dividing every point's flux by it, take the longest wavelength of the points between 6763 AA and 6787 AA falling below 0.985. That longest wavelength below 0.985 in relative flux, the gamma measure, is 6785 AA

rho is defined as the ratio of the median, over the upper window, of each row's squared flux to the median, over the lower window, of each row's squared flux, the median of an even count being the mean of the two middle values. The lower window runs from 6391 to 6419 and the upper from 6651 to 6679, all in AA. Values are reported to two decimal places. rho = 0.91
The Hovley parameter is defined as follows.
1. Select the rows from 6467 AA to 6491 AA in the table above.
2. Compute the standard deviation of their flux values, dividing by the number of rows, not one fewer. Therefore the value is 1.6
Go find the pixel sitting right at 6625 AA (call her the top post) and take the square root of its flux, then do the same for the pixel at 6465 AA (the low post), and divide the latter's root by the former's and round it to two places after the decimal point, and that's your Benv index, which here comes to 1.02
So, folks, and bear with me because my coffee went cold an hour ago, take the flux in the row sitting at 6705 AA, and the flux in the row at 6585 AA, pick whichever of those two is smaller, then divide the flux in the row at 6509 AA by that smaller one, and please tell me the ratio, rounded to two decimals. 1.03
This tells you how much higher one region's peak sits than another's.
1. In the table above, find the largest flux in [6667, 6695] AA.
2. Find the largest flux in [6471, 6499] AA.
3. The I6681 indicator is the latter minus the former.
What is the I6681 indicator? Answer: 6.1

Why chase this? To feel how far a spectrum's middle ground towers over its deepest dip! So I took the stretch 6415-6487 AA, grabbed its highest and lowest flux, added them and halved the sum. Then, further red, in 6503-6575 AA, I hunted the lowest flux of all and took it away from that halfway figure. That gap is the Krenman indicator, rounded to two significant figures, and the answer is 21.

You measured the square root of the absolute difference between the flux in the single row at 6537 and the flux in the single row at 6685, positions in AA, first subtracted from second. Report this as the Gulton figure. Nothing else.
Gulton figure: 1.4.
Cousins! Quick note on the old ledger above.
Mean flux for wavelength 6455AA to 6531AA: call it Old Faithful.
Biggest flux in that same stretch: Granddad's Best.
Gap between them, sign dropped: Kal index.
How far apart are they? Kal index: 4.6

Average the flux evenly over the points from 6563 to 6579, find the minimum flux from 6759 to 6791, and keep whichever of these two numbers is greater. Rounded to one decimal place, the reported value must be 71.1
